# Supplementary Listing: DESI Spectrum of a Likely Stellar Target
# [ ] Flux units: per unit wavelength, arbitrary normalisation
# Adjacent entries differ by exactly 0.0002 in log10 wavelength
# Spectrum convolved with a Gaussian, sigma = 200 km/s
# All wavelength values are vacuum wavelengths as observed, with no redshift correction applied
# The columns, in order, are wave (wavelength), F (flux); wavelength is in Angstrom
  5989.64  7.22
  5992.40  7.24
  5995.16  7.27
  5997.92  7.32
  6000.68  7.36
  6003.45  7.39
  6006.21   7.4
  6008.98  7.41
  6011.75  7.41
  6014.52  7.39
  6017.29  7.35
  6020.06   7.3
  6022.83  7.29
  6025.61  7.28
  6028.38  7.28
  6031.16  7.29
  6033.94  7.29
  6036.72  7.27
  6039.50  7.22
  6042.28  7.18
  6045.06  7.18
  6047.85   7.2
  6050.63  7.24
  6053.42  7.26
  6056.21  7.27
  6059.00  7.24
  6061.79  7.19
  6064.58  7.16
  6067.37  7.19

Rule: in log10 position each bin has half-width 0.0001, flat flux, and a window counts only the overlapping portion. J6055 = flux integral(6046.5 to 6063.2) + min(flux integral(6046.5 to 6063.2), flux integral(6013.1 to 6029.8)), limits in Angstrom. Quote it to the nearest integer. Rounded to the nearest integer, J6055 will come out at 242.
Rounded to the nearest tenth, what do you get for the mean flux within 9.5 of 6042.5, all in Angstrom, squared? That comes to 52.2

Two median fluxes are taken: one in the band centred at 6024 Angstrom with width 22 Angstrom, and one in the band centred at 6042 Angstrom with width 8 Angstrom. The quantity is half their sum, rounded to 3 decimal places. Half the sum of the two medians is 7.235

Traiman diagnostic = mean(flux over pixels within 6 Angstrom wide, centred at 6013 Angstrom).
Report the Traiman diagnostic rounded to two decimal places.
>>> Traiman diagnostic 7.40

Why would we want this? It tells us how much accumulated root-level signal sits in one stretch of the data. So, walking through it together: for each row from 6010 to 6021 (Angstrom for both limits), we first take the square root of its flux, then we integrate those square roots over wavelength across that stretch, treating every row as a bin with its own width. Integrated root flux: 30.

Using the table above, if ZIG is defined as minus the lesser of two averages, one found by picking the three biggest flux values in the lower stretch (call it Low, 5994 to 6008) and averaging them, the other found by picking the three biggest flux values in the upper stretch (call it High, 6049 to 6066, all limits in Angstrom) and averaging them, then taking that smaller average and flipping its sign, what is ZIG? -7.26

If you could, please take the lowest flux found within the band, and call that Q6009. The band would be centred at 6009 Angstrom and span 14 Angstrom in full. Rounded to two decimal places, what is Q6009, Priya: 7.39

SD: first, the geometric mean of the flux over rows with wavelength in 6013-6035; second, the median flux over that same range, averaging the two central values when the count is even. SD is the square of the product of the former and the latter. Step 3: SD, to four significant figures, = 2839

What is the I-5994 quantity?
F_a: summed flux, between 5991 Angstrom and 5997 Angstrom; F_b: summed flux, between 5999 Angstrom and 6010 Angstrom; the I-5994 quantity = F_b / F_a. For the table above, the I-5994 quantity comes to 2.0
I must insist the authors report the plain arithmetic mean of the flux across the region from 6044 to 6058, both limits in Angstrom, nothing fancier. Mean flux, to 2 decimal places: 7.23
